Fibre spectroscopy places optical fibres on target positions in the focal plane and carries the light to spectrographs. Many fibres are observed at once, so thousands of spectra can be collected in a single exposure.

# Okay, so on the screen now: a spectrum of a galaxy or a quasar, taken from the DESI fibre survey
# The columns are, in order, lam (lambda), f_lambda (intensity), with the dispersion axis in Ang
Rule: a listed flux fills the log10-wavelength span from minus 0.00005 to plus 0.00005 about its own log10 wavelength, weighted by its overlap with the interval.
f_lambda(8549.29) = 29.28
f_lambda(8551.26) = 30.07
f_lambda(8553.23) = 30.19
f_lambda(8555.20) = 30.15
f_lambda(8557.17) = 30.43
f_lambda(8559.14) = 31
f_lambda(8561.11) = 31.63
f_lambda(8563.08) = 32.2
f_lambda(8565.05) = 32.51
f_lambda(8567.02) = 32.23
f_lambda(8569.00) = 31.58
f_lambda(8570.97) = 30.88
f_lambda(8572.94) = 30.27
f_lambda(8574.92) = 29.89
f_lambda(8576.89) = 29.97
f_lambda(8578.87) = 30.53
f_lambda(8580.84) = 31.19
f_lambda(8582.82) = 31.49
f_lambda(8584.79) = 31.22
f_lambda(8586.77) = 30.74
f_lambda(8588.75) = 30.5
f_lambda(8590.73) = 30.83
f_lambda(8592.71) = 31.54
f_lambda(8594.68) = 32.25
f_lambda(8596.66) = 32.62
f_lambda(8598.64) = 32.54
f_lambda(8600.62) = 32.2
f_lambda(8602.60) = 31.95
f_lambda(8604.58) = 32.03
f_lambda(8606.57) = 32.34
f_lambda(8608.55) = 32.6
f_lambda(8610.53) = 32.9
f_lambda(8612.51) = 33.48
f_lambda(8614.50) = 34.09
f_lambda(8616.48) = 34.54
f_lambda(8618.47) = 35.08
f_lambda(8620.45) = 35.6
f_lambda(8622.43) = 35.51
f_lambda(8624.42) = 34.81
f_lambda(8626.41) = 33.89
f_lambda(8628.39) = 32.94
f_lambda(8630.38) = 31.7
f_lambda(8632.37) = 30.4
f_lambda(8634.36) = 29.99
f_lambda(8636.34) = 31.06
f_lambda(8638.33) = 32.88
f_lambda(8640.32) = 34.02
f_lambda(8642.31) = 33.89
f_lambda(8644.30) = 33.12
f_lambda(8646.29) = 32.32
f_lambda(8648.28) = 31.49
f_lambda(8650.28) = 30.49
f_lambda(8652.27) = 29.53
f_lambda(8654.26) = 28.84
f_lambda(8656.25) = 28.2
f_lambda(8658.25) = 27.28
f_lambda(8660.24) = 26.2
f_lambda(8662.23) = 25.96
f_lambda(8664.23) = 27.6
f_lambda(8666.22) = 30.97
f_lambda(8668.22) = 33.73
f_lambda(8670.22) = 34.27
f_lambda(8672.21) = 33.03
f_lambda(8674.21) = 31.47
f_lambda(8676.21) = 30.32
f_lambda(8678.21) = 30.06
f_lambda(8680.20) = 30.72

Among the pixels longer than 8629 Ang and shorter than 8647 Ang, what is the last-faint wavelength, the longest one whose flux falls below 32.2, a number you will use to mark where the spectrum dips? 8636.34 Ang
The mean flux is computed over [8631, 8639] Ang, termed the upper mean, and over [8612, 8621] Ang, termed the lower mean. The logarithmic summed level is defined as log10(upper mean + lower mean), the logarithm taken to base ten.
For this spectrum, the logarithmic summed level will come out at 1.82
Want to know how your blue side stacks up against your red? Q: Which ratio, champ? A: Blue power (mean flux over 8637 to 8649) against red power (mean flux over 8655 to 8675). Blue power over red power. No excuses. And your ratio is 1.10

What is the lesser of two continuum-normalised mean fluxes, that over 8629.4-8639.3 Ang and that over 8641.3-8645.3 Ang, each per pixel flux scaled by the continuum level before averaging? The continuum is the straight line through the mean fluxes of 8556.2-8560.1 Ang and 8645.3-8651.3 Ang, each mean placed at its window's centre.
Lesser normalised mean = 1.00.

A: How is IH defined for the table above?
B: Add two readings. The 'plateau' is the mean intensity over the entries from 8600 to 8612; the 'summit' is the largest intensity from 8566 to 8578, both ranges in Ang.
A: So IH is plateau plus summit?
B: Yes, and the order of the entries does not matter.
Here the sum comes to 64.6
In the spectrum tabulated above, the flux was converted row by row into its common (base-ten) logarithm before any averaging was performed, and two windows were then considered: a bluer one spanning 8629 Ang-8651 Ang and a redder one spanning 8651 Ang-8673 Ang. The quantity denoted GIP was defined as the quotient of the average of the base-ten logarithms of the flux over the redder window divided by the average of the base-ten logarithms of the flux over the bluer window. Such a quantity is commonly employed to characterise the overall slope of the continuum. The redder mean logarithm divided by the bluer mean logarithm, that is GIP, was 0.977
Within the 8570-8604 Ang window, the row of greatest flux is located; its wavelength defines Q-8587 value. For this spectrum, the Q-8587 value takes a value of 8596.66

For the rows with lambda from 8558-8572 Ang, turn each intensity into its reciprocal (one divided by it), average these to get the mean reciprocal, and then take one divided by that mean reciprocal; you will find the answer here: 31.7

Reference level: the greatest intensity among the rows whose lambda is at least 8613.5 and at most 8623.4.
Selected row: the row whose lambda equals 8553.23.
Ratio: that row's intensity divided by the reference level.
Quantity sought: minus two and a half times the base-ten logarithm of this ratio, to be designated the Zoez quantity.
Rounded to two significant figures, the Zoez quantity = 0.18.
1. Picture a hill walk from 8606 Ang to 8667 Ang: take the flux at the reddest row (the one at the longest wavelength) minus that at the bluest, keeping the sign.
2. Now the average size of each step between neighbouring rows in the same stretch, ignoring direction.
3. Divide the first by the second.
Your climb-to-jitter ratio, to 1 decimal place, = -1.6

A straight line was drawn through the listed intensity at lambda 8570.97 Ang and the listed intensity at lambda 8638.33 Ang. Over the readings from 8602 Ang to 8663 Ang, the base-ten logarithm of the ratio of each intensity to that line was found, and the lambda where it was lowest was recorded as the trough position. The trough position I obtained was 8662.23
